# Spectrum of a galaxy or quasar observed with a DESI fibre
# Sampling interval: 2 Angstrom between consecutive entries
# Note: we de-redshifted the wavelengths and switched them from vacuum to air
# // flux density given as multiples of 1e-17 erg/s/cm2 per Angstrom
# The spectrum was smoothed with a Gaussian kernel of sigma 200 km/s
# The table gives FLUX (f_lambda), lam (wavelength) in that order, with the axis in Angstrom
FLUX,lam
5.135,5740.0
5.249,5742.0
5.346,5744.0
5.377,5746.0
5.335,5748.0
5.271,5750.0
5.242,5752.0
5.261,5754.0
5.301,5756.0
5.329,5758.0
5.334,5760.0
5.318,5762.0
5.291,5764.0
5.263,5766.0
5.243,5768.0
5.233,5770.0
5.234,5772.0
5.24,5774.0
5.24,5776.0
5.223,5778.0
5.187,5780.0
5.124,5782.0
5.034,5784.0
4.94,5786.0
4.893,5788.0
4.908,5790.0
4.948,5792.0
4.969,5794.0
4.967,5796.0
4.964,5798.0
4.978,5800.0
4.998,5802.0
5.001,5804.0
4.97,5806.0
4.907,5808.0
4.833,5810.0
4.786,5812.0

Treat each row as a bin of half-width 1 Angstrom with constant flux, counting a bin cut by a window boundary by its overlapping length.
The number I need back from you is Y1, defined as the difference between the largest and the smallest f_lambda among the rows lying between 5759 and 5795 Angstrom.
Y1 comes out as 0.44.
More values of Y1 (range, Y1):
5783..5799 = 0.14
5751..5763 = 0.09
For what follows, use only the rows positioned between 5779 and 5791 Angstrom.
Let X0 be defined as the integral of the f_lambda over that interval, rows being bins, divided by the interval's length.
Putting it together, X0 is 5.01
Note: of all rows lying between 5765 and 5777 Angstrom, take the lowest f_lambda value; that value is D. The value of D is 5.233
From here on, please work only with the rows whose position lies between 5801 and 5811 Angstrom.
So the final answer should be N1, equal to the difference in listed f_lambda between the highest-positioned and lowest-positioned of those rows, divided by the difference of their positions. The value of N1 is -0.021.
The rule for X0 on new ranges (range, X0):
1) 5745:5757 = 5.30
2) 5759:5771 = 5.28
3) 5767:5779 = 5.24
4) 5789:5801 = 4.96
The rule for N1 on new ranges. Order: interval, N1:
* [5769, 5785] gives -0.014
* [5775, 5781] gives -0.013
